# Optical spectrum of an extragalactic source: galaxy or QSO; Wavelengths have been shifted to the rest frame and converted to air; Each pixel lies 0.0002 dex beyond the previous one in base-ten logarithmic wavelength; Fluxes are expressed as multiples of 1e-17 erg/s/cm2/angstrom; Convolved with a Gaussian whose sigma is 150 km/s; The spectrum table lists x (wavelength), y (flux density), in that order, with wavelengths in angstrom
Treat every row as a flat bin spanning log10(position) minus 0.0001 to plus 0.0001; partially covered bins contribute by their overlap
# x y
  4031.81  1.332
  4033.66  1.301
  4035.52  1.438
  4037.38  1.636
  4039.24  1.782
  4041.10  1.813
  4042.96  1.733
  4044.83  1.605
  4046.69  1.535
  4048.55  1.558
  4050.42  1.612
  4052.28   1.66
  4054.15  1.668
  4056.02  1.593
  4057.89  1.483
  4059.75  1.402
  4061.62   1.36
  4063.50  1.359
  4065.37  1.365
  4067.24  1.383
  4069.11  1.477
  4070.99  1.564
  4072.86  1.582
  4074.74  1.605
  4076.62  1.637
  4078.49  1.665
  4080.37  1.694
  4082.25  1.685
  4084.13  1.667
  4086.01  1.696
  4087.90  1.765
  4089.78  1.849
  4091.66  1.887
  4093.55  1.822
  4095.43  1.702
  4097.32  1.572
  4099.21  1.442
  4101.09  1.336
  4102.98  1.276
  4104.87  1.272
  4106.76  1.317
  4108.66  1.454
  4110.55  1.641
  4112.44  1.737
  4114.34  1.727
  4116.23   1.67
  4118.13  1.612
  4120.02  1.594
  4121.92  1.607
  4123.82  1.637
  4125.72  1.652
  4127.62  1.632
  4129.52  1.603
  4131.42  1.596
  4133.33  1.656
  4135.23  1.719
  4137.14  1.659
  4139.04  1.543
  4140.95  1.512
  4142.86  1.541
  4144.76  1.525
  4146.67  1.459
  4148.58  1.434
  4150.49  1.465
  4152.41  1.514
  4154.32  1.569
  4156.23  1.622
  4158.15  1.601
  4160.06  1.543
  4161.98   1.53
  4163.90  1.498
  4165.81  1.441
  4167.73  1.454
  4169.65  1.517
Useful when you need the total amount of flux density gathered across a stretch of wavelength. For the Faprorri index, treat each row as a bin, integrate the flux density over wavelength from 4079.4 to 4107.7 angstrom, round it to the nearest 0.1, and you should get 45.2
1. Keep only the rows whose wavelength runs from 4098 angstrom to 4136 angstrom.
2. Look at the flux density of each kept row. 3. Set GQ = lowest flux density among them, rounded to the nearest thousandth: 1.272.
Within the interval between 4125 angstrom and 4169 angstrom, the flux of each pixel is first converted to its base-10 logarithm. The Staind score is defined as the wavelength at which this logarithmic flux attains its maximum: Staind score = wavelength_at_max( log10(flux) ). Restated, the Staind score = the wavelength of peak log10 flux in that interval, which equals 4135.23 angstrom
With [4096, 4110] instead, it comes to 4097.32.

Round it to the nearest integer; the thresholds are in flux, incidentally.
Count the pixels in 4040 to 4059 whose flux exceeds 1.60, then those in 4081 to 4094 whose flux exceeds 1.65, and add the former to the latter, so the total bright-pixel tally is 13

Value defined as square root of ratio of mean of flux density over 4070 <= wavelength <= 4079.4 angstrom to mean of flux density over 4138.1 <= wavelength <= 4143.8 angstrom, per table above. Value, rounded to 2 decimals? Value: 1.03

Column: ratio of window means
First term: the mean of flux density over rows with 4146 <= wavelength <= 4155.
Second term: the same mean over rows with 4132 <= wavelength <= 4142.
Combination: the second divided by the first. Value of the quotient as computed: 1.09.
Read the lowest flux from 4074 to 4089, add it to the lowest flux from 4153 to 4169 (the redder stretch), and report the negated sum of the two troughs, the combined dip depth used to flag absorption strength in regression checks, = -3.05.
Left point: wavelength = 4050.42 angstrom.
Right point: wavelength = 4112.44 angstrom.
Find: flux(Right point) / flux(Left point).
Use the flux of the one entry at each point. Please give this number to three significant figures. 1.08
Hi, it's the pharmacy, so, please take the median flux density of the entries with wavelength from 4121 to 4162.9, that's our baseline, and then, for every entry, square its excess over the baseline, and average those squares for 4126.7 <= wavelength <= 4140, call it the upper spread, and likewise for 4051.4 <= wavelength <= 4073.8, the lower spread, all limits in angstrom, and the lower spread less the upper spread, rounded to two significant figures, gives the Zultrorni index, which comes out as 0.016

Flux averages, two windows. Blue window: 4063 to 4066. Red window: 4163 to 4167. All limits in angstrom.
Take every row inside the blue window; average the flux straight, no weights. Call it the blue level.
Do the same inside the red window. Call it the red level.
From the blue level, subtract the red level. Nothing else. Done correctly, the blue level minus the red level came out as -0.11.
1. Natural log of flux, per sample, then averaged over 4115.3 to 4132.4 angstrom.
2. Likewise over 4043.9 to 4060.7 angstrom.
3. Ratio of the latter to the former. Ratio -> 0.93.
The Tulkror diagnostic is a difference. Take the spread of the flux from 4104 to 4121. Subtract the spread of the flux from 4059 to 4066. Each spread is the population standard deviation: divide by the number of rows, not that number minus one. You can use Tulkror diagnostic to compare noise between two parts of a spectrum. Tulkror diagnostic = 0.14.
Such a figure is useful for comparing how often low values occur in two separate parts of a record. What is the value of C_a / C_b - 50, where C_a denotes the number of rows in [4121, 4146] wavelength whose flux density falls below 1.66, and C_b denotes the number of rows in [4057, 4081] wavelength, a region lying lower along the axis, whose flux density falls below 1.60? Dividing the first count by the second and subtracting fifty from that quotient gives -48.7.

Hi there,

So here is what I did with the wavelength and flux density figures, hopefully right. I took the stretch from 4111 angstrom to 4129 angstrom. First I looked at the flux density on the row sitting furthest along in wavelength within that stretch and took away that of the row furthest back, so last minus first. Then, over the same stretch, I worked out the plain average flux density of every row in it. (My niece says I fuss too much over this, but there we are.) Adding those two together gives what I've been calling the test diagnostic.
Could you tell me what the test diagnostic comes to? 1.55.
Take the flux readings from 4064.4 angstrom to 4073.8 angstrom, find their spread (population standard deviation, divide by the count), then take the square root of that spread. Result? 0.30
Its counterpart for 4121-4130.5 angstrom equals 0.14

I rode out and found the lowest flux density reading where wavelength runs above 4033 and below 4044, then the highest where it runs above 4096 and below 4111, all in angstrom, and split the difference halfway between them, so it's 1.47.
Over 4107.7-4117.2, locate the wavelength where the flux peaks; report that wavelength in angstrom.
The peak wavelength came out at 4112.44 angstrom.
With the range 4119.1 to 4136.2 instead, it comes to 4135.23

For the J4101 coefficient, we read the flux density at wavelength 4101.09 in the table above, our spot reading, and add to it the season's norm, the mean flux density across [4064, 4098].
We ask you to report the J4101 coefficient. 2.98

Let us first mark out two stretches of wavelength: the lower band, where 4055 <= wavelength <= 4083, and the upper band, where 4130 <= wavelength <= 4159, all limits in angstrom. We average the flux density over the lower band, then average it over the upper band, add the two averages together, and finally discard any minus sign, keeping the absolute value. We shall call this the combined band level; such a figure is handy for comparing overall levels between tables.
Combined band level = 3.08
